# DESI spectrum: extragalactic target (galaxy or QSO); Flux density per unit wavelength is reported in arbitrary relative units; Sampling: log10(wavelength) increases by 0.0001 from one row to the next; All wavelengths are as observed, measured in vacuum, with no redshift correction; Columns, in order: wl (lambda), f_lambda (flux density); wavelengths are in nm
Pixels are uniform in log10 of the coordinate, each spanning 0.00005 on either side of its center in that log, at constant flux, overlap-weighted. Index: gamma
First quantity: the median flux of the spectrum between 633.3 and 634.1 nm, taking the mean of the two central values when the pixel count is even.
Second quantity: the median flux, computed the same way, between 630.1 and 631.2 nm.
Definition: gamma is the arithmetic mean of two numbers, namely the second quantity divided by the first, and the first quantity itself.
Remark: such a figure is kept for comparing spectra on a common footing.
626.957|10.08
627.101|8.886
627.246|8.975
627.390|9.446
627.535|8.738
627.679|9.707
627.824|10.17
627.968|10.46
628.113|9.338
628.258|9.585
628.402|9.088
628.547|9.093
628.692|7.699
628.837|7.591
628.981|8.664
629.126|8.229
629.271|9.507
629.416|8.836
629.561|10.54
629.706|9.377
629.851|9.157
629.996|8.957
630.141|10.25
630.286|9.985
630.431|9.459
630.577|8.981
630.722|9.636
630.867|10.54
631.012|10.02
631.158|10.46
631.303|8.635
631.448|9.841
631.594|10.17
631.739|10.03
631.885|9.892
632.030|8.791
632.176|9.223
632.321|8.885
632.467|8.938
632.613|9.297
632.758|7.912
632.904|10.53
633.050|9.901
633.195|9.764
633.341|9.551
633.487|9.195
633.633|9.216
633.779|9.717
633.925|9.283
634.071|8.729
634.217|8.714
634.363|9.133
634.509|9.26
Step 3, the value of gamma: 5.17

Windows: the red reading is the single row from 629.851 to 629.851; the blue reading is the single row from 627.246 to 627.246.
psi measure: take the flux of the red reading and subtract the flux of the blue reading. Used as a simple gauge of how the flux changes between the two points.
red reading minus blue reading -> 0.18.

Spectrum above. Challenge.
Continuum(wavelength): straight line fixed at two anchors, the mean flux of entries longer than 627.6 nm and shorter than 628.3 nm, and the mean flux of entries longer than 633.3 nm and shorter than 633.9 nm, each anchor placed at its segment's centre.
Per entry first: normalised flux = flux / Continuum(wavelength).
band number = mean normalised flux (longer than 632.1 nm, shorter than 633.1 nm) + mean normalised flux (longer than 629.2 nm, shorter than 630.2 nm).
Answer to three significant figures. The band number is 1.95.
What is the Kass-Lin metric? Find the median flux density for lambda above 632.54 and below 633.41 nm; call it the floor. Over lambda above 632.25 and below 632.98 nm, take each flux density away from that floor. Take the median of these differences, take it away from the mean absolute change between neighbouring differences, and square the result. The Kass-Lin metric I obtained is 0.1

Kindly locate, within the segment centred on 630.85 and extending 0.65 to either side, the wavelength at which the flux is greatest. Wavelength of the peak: 630.867 nm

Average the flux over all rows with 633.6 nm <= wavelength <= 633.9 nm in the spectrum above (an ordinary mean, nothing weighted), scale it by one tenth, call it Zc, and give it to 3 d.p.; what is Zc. 0.947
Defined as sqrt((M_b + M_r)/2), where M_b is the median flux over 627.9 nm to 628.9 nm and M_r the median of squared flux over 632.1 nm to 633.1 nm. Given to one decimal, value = 6.9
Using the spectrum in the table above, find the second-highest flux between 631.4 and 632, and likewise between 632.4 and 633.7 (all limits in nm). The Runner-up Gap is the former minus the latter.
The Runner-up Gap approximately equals 0.1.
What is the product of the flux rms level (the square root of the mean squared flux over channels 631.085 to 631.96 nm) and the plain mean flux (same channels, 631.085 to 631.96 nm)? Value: 97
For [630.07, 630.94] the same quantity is 96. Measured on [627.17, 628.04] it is 92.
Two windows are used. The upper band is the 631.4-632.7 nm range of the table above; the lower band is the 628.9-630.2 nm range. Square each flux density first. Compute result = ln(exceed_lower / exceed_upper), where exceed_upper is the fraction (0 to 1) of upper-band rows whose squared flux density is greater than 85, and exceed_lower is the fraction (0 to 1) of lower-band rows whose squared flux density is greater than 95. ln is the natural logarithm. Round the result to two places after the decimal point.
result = -1.10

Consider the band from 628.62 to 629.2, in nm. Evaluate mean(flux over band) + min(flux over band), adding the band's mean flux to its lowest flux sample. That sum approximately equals 15.6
